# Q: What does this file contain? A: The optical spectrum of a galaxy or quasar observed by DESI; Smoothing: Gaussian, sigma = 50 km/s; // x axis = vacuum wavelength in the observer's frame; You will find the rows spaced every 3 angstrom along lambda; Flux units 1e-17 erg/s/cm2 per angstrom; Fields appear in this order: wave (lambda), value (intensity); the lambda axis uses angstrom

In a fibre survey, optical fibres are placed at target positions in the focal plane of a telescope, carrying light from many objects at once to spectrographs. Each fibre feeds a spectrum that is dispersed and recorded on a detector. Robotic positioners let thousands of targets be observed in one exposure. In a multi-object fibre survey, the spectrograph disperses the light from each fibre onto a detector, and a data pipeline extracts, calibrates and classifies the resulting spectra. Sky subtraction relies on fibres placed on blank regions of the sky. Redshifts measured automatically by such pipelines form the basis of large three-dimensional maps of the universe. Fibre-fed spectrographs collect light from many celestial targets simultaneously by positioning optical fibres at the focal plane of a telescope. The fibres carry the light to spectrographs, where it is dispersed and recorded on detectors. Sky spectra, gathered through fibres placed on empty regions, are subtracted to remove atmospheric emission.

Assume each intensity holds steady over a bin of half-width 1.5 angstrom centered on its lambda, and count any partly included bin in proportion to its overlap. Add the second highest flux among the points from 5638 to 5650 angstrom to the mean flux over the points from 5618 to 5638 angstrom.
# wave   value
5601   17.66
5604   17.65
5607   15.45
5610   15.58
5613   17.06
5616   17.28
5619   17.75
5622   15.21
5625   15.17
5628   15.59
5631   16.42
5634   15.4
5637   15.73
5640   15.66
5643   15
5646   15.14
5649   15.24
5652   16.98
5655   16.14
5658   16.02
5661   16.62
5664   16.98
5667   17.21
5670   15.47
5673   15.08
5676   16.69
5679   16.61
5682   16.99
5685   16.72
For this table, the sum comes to 31.1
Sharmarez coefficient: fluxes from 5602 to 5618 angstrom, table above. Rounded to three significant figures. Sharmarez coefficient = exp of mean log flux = 16.6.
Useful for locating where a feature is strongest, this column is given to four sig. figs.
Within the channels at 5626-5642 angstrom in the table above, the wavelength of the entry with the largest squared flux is 5631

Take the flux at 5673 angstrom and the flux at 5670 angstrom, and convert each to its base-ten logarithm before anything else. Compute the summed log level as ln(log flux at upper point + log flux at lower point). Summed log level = 0.862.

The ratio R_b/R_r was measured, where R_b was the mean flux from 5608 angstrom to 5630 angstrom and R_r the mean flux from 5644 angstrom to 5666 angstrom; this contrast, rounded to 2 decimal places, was 1.00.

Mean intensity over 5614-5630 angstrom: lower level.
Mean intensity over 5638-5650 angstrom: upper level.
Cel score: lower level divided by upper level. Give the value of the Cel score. 1.06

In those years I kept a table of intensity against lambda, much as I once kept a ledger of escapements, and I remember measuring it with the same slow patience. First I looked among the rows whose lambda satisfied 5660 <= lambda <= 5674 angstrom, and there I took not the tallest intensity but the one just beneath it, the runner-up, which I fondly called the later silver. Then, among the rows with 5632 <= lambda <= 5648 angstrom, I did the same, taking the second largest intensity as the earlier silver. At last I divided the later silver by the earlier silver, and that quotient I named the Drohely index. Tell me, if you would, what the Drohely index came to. 1.08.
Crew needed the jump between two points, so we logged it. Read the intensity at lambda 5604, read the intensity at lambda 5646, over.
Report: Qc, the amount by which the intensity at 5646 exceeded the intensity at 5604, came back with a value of -2.5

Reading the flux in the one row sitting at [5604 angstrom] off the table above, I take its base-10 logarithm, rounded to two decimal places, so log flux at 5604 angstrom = 1.25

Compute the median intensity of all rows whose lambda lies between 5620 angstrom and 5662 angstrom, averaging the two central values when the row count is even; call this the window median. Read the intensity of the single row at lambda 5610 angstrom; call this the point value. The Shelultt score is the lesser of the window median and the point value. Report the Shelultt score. 15.6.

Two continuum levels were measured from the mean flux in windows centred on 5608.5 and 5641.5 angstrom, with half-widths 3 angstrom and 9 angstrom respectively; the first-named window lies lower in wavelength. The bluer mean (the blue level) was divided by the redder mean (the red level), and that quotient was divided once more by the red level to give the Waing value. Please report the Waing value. 0.0657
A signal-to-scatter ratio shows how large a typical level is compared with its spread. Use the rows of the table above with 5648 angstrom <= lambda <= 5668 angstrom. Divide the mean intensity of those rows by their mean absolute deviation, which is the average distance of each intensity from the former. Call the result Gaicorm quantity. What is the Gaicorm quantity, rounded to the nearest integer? 29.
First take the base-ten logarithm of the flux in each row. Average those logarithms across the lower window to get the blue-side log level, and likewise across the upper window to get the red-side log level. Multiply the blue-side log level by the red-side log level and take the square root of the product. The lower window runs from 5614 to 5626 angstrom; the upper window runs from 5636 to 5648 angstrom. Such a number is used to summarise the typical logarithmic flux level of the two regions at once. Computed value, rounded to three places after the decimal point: 1.200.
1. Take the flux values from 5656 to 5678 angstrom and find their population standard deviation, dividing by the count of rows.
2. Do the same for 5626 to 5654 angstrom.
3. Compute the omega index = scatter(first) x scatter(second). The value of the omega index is 0.44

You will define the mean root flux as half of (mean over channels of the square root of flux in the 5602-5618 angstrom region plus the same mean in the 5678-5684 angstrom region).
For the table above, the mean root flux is 4.09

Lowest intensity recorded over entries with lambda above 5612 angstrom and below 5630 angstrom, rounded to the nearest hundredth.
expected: 15.17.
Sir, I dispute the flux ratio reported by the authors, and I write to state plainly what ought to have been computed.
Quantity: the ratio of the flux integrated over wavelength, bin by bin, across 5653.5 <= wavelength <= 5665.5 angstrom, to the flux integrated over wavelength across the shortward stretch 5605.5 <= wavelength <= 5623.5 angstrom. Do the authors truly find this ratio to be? 0.67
